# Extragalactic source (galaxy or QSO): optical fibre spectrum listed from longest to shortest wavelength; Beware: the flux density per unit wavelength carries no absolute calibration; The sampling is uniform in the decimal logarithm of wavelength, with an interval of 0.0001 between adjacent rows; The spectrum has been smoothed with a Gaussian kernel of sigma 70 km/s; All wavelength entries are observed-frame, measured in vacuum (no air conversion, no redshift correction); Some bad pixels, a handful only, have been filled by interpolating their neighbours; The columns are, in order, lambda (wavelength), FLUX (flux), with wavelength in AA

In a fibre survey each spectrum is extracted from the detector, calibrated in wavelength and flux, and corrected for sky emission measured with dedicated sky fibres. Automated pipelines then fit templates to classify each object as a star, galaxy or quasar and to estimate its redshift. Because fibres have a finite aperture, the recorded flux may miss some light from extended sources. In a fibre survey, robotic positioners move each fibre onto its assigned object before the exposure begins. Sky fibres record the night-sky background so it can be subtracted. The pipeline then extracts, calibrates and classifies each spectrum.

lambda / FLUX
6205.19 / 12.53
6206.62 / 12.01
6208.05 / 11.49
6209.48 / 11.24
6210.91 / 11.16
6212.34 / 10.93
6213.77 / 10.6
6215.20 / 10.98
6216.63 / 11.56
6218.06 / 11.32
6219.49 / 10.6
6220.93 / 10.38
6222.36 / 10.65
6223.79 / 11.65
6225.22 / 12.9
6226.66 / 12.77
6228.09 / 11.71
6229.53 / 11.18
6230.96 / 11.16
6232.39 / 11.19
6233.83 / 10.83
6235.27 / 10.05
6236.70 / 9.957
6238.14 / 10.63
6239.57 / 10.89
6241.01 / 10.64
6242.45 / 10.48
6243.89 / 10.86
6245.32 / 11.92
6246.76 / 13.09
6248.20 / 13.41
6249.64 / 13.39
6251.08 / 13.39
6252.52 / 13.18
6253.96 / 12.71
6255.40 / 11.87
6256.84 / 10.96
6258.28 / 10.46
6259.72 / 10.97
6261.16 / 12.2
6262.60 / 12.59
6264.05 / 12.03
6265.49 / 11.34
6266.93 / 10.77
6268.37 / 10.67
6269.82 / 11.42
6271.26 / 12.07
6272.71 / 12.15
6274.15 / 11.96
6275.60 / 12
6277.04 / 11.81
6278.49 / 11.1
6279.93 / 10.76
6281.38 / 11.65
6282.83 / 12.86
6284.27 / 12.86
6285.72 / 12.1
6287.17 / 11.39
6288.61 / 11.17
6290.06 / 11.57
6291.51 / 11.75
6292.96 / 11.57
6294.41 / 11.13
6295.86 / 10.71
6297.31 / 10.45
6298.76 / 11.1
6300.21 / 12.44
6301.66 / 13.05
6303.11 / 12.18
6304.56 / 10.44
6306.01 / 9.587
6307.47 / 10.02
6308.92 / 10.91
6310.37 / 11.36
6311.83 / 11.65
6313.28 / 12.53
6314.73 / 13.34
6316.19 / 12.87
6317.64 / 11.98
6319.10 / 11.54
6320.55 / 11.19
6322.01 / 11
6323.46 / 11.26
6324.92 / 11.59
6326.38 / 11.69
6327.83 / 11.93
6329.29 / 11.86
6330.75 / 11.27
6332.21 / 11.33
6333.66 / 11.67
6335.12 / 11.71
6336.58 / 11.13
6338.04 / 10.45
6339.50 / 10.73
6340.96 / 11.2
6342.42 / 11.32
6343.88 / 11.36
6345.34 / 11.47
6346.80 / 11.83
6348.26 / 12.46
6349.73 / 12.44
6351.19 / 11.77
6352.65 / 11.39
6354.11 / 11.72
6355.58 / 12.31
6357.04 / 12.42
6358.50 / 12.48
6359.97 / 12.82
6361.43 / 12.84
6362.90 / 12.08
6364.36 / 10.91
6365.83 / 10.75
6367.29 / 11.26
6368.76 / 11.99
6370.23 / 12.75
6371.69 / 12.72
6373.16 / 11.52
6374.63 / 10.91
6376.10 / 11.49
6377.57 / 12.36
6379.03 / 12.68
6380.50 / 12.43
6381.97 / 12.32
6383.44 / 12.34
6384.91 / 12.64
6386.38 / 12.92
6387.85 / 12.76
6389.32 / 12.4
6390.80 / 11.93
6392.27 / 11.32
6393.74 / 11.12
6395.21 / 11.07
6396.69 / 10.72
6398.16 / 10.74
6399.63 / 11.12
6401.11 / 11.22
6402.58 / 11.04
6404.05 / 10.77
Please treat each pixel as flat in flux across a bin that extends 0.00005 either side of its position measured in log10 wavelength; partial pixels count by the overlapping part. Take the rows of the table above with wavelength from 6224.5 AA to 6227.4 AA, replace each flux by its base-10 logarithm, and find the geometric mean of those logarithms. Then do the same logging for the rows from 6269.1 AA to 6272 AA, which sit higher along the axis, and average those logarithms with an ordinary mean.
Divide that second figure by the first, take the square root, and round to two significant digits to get 0.98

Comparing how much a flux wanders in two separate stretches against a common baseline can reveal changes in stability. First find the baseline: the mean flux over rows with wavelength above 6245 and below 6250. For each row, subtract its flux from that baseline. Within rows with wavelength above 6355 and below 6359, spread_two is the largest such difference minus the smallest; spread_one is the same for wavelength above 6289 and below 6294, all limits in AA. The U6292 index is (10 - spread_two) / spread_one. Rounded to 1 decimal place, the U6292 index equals 54.6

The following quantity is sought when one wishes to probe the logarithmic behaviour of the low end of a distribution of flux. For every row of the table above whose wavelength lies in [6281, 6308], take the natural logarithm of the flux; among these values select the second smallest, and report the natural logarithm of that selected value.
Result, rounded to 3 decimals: 0.835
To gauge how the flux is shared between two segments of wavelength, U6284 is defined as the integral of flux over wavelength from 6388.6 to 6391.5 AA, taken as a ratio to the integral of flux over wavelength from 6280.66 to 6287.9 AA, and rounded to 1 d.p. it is 0.4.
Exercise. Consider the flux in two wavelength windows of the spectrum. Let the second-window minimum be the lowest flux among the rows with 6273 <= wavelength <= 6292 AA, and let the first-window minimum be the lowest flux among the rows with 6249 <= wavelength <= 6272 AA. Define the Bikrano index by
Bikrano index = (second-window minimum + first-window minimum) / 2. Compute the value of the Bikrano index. 10.6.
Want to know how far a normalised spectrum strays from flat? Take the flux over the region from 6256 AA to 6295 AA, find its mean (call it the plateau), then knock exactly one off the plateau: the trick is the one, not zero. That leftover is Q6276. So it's 10.6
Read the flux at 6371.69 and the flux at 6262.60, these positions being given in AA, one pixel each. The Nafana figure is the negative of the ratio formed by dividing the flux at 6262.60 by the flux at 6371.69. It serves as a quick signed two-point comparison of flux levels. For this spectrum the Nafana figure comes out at -0.99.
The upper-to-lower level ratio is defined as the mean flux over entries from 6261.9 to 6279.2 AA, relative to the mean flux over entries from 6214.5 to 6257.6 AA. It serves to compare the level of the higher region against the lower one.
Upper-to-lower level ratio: 1.01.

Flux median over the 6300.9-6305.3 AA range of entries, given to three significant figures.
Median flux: 12.2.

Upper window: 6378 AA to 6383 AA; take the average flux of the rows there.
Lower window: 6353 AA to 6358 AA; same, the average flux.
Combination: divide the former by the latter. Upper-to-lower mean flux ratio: 1.03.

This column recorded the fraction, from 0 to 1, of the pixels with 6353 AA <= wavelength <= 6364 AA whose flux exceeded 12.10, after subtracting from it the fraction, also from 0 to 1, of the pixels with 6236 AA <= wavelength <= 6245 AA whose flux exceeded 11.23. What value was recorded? 0.7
